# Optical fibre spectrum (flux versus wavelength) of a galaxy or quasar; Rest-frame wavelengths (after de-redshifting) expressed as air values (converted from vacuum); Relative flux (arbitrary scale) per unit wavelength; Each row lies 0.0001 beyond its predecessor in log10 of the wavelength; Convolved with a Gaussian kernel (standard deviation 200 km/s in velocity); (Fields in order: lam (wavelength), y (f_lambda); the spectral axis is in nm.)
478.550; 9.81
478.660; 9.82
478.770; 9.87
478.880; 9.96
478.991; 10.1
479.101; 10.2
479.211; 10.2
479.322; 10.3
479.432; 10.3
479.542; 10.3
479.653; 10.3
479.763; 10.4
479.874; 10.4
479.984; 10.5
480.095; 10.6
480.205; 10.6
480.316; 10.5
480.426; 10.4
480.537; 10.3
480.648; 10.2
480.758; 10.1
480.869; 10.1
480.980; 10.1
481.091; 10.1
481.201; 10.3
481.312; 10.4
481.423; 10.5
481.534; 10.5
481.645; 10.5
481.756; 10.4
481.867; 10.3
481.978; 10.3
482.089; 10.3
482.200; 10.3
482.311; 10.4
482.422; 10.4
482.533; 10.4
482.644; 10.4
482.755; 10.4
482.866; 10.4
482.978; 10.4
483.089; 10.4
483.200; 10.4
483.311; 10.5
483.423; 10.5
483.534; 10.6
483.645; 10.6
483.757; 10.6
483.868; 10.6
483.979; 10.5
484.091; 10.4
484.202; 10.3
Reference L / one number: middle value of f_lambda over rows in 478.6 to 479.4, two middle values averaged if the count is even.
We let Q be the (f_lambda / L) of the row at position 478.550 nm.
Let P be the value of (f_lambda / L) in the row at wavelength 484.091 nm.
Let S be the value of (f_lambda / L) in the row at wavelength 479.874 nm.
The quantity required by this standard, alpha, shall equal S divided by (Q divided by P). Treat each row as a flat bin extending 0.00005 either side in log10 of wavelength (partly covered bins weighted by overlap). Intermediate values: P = 1.03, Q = 0.97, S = 1.03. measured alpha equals 1.09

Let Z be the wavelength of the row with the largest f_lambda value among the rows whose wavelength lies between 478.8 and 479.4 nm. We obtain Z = 479.322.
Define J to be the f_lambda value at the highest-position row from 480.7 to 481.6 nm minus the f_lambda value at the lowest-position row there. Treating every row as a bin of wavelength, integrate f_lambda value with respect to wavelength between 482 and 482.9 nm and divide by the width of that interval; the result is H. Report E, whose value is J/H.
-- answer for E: 0.04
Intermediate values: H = 10.4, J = 0.40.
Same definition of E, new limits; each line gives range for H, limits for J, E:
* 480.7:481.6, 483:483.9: 0.02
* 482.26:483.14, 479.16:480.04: 0.03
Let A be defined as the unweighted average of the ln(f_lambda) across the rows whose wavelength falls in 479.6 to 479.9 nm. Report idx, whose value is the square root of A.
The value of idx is 1.53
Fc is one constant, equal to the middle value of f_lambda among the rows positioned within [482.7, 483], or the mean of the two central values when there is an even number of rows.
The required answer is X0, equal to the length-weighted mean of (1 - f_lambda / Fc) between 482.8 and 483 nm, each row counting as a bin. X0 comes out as 0.000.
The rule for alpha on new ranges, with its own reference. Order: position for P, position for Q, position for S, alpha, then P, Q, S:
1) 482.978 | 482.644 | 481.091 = 1.00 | 1.03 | 1.03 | 1.00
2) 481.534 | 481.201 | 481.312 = 1.05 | 1.04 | 1.02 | 1.03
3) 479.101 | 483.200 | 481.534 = 1.02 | 1.01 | 1.03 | 1.04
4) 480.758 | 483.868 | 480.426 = 0.98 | 1.00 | 1.05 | 1.03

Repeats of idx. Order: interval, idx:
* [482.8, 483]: 1.53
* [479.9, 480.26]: 1.54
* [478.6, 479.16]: 1.52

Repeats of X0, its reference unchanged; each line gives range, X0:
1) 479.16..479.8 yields 0.010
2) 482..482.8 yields 0.003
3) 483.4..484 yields -0.017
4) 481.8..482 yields 0.009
